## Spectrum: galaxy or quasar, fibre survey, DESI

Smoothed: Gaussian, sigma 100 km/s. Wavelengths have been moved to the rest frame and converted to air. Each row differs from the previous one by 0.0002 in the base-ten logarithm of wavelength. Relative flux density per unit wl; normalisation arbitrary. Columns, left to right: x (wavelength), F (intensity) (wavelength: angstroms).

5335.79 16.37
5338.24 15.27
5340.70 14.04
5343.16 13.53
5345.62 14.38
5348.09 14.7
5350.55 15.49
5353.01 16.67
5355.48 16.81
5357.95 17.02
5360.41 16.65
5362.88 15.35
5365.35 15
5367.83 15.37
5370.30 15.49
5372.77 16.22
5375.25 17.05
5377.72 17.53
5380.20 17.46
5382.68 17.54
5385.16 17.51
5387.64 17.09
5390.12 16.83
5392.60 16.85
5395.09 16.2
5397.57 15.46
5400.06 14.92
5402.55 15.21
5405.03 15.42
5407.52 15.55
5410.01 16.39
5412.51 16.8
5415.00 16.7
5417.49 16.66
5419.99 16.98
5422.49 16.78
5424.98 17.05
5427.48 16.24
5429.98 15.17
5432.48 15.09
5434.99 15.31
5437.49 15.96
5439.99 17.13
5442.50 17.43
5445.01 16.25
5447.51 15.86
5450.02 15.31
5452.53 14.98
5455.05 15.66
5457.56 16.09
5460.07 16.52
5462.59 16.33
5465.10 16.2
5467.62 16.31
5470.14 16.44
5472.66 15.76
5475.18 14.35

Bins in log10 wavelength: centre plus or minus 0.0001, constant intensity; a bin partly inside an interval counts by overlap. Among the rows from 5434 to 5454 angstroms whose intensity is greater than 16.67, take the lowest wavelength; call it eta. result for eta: 5439.99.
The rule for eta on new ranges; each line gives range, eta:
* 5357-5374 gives 5357.95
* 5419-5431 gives 5419.99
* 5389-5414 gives 5390.12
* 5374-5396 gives 5375.25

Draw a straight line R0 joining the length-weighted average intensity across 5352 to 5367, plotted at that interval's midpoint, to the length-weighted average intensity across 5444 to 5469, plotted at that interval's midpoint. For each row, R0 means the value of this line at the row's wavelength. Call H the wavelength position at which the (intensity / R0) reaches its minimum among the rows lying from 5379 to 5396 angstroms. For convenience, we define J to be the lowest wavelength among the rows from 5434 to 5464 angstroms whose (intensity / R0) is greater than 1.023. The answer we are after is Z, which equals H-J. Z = -44.9 angstroms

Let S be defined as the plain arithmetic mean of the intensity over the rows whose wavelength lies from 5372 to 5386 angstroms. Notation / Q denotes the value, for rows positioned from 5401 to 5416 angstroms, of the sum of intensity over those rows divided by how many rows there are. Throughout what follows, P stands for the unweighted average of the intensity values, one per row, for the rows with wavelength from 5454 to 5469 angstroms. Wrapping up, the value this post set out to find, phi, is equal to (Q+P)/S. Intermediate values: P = 16.2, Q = 16.0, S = 17.2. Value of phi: 1.87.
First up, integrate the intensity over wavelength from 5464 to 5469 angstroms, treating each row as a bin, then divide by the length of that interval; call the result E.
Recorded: 16.2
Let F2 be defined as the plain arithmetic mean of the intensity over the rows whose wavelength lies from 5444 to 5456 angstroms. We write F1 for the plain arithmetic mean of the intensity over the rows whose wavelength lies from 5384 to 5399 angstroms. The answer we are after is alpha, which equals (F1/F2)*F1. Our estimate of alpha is 17.8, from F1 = 16.7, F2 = 15.6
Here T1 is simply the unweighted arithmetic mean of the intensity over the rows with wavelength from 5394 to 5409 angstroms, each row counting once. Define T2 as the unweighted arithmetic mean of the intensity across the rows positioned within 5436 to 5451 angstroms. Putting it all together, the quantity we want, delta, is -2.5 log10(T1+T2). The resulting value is -3.76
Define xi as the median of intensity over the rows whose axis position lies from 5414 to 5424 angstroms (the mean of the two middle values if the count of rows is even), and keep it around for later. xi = 16.7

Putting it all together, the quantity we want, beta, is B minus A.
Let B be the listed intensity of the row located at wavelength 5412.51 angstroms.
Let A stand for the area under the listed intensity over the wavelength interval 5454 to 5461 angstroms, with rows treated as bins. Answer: -96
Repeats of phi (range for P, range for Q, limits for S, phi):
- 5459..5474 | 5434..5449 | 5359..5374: 2.08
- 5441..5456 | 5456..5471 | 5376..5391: 1.86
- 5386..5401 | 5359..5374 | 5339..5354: 2.16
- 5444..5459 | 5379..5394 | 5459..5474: 2.02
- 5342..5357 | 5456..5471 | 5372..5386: 1.83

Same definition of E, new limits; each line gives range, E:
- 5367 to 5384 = 16.7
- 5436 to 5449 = 16.5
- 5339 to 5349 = 14.2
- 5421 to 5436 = 16.0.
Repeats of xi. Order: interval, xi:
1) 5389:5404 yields 15.8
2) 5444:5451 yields 15.9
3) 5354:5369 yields 16.0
